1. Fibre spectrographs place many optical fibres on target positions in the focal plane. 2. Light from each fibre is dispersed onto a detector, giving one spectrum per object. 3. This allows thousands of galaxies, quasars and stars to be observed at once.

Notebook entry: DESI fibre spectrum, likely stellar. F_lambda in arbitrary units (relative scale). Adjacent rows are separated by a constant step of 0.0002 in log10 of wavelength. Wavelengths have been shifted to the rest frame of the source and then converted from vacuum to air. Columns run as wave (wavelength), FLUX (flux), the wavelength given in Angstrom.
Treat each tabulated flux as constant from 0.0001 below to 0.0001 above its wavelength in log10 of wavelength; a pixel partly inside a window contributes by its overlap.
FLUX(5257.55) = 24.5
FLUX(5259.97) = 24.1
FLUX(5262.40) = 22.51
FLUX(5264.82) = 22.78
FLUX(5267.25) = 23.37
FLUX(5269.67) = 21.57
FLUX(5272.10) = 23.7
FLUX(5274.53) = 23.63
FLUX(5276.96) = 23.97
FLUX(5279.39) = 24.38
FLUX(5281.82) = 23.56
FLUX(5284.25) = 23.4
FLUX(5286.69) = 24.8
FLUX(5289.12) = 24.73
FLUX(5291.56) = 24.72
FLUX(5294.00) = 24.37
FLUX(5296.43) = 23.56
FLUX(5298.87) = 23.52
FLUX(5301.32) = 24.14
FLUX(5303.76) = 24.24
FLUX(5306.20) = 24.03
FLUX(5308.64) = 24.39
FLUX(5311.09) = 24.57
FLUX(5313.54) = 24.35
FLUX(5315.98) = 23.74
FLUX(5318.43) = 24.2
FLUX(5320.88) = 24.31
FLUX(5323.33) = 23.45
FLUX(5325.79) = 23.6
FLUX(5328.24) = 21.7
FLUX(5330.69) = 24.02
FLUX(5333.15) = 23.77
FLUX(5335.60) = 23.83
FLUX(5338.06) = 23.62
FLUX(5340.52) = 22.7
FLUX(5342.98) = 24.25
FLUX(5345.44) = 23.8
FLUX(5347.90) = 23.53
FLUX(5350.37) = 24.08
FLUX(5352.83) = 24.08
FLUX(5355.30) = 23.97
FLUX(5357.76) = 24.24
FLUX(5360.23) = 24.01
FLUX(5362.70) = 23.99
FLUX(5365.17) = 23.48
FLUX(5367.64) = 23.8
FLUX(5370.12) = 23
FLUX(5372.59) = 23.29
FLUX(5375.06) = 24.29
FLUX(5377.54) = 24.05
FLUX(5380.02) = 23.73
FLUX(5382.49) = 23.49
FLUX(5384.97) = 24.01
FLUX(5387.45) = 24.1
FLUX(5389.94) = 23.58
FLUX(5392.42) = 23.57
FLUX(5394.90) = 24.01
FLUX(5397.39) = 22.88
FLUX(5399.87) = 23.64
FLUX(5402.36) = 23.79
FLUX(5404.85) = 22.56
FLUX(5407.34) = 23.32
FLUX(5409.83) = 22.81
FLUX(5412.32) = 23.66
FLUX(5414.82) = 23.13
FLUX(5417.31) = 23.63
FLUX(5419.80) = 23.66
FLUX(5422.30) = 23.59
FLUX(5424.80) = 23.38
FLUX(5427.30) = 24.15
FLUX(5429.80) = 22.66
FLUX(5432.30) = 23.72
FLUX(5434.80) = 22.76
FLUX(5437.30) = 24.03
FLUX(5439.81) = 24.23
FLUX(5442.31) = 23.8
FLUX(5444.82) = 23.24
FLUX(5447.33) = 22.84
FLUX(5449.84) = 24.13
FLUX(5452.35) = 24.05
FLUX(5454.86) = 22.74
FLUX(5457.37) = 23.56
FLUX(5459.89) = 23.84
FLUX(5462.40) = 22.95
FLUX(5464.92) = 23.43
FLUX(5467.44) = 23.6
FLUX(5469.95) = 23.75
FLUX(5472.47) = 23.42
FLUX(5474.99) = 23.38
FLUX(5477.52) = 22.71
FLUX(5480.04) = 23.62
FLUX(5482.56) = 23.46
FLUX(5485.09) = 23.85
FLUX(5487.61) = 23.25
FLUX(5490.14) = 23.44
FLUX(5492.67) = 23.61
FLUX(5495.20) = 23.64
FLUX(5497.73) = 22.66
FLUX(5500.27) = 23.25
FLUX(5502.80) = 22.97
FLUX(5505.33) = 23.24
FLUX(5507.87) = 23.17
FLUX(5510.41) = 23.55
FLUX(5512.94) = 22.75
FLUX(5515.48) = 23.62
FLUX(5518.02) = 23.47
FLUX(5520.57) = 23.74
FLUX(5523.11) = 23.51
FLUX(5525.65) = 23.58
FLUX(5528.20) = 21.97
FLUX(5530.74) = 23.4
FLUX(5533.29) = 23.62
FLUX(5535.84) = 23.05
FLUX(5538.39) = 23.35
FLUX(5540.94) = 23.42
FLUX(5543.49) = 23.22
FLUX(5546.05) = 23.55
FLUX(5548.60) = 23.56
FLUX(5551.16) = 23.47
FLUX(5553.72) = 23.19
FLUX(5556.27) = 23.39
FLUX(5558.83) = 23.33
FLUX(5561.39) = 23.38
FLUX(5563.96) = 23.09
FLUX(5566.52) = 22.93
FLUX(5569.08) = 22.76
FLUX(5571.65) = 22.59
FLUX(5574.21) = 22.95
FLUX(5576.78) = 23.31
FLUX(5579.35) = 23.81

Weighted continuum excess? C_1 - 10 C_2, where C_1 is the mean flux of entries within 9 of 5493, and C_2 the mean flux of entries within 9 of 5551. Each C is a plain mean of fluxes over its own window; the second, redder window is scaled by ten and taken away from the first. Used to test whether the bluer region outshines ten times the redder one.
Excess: -210.5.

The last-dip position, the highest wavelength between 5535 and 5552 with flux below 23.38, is 5543.49 Angstrom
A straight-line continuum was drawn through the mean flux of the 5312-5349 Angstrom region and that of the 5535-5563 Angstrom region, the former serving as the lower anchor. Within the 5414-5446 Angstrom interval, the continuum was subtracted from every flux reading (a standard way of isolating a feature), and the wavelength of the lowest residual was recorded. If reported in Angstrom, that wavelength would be 5429.80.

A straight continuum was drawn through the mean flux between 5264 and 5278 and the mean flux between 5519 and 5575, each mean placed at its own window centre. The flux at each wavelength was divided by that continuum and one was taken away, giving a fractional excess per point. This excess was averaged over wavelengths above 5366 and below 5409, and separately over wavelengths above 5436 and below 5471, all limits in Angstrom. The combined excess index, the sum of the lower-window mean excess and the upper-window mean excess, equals 0.033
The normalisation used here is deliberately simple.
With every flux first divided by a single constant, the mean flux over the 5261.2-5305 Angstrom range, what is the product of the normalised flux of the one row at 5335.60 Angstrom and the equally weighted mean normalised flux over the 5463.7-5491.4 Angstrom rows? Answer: 0.993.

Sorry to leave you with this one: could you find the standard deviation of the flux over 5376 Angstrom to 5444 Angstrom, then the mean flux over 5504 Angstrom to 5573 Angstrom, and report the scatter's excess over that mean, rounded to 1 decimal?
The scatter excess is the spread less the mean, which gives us -22.8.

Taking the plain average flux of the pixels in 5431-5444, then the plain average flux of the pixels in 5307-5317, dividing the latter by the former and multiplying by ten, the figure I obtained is 10.2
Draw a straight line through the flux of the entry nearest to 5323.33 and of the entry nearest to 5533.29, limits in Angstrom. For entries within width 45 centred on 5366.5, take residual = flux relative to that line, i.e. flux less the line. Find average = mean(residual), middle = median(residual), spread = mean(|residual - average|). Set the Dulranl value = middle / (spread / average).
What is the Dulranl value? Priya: 0.62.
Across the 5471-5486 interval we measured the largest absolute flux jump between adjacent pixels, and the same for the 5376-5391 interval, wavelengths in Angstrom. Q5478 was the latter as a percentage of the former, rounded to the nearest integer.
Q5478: 57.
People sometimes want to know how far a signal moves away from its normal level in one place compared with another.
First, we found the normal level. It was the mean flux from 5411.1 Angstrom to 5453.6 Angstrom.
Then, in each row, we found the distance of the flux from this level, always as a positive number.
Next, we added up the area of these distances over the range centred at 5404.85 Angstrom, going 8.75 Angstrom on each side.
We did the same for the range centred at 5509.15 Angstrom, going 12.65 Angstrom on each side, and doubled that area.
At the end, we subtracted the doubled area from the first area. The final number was -11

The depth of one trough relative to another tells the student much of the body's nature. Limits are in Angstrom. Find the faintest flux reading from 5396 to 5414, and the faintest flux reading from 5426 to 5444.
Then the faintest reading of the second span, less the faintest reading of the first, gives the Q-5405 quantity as 0.1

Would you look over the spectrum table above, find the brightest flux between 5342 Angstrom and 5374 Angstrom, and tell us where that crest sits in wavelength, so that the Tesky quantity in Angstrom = 5342.98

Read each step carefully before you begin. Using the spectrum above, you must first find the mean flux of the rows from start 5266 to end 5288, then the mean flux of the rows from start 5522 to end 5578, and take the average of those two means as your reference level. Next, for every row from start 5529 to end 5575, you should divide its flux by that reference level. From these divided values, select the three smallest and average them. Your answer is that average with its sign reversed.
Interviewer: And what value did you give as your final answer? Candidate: -0.97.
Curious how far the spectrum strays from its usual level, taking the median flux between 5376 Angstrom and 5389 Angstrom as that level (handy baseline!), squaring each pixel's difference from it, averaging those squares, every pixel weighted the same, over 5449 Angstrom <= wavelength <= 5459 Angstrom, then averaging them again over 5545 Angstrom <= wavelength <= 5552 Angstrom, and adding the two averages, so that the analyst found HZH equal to 0.7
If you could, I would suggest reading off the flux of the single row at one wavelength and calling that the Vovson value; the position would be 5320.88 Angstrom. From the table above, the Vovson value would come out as 24.31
